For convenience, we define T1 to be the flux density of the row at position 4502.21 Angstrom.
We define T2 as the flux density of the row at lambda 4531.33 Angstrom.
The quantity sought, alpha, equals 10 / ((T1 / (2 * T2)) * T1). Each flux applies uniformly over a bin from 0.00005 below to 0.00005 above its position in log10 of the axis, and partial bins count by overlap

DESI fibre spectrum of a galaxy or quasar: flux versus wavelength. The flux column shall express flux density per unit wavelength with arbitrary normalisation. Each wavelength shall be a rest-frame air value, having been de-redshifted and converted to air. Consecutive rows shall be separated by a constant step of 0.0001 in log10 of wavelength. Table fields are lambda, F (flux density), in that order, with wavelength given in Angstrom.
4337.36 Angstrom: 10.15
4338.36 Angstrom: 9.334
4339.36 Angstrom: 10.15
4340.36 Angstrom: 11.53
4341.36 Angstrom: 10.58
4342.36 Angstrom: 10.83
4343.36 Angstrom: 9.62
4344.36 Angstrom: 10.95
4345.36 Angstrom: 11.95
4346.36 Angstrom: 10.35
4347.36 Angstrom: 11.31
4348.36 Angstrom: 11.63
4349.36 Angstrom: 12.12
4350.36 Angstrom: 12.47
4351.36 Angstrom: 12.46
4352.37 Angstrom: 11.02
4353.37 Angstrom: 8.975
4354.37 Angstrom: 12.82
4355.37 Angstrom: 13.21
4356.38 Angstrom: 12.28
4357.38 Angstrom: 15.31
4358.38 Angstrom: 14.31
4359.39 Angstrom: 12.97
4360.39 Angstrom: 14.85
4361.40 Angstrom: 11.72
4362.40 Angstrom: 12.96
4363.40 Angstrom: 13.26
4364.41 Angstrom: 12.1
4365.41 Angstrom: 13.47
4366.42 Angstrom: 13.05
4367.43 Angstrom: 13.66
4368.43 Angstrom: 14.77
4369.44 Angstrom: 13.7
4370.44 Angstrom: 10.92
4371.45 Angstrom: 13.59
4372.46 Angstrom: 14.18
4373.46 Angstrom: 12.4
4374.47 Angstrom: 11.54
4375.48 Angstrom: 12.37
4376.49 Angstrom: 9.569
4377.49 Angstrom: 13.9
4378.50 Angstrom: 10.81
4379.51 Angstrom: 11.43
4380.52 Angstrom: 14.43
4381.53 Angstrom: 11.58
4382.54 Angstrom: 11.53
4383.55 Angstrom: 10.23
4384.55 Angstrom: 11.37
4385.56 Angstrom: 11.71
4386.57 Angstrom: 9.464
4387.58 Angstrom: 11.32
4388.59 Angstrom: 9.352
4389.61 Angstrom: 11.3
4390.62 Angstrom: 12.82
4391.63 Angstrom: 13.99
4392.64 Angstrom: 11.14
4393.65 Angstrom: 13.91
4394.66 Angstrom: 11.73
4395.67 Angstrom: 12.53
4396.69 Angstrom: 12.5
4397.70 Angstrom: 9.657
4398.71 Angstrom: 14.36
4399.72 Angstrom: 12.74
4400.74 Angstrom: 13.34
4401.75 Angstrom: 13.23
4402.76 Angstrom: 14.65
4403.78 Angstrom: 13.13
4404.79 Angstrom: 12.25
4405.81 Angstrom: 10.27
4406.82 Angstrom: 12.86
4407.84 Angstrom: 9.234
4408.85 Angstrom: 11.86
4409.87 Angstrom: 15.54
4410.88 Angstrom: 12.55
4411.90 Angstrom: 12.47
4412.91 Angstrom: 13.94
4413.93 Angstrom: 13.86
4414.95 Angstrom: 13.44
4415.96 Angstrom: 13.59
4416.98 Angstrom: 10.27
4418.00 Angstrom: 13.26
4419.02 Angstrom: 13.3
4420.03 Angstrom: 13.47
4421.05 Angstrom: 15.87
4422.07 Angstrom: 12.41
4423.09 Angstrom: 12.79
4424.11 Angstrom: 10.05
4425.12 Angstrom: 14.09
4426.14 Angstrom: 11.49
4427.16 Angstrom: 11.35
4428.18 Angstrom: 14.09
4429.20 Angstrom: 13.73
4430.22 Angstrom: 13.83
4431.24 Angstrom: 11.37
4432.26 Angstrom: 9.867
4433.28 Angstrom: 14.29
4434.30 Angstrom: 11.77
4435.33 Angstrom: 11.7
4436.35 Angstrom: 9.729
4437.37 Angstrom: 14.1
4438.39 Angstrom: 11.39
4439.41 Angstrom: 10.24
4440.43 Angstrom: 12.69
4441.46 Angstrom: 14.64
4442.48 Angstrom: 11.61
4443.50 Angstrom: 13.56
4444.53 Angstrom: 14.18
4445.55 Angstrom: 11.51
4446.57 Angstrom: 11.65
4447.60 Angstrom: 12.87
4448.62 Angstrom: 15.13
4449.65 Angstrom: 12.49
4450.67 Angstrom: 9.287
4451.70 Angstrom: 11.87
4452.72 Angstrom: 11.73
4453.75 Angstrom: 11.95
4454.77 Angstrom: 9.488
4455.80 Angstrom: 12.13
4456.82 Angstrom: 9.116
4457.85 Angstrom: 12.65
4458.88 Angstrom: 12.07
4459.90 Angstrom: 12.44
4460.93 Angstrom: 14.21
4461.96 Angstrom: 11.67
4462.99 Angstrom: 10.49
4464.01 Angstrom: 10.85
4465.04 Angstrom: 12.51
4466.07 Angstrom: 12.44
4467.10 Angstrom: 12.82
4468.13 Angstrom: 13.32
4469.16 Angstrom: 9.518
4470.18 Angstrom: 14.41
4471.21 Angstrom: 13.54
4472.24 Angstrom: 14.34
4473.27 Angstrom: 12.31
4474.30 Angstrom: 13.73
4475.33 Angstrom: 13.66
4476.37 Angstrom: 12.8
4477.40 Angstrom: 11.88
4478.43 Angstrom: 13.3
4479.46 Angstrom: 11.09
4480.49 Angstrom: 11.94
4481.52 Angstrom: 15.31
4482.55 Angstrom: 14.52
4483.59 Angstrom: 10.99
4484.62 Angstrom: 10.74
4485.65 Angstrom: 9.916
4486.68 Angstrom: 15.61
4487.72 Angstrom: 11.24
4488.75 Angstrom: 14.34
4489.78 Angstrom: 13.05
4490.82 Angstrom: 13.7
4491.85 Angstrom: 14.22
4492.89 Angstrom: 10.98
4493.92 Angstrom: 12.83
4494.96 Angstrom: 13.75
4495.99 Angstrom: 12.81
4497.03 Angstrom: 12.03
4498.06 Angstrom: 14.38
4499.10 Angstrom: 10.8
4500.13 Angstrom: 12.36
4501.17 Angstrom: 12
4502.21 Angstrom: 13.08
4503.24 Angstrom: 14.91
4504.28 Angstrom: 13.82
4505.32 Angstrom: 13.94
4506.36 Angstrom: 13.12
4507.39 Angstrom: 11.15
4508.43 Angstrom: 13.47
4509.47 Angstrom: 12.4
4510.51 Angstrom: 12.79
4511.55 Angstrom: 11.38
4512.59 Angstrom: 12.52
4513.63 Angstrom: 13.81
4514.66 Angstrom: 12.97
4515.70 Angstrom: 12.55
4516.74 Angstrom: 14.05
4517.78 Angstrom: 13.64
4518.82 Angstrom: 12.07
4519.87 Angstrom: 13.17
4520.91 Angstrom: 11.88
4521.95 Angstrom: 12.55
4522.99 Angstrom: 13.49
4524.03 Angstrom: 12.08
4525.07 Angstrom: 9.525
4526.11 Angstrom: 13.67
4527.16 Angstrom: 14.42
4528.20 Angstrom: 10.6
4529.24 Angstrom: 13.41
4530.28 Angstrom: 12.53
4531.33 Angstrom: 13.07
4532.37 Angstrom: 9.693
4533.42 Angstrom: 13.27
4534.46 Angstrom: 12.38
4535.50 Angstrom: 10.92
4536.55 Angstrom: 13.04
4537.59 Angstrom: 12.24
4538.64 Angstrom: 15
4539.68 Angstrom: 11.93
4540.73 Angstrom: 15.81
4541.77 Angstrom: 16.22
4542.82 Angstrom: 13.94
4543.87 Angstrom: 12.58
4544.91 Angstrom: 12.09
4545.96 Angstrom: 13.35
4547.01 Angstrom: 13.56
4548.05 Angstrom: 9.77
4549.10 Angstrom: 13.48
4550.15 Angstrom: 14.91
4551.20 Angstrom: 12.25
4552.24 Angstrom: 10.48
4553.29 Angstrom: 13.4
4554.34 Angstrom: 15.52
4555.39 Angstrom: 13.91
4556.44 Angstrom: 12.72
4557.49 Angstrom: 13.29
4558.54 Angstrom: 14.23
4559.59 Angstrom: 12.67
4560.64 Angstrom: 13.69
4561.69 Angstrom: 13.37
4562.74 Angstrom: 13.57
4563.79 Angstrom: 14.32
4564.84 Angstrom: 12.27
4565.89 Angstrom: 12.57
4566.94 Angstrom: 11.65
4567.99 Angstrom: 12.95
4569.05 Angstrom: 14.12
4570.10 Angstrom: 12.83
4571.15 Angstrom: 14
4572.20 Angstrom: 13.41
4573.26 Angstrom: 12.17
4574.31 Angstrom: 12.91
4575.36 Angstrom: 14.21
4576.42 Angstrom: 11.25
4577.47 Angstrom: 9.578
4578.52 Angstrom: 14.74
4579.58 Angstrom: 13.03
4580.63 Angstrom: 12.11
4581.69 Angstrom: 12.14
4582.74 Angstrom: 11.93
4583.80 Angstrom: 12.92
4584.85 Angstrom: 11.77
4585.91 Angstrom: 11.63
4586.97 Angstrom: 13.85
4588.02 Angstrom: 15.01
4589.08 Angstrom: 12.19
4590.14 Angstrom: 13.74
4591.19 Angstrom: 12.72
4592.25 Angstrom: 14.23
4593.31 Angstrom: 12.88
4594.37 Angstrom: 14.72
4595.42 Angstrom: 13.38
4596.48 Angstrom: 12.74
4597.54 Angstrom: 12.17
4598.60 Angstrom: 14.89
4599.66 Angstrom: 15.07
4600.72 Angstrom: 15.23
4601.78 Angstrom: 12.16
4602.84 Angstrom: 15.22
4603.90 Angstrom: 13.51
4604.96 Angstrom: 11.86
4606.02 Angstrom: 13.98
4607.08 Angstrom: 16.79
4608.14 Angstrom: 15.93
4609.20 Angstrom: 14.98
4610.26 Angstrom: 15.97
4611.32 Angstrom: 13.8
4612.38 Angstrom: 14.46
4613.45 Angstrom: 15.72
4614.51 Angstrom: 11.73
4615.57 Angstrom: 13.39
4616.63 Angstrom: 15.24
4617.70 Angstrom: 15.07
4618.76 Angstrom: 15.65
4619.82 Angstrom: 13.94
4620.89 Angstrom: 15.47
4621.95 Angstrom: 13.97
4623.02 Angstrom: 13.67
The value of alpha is 1.53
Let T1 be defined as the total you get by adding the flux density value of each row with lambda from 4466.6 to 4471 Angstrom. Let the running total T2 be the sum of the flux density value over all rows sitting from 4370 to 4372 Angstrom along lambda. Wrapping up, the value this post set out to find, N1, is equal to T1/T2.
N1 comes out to 2.0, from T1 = 50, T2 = 25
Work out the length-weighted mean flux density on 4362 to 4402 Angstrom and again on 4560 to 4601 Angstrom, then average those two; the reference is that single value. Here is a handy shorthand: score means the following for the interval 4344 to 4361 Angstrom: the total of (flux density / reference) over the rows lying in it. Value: 16.5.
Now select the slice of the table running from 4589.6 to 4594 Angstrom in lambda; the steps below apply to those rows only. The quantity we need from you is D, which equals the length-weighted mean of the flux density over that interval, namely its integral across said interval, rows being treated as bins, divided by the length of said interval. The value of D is 13.4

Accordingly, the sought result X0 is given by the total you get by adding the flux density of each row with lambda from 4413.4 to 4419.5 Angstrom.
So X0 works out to 77.7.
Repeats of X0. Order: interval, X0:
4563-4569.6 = 77.9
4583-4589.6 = 77.4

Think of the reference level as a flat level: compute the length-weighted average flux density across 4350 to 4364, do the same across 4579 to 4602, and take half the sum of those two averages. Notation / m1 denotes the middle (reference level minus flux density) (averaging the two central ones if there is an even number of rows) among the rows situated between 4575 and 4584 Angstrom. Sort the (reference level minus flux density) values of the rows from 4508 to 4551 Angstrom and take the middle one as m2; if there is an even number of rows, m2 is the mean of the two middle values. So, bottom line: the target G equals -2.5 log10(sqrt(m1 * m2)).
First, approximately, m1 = 0.8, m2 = 0.02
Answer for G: 2.3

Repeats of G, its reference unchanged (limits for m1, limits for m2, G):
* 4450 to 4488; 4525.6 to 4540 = 1.0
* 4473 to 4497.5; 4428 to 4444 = 1.1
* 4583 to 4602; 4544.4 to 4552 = 1.5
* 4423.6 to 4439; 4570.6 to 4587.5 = 0.3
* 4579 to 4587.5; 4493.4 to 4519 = 1.1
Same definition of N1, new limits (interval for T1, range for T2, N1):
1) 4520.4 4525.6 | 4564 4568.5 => 1.2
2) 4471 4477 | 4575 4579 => 1.6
